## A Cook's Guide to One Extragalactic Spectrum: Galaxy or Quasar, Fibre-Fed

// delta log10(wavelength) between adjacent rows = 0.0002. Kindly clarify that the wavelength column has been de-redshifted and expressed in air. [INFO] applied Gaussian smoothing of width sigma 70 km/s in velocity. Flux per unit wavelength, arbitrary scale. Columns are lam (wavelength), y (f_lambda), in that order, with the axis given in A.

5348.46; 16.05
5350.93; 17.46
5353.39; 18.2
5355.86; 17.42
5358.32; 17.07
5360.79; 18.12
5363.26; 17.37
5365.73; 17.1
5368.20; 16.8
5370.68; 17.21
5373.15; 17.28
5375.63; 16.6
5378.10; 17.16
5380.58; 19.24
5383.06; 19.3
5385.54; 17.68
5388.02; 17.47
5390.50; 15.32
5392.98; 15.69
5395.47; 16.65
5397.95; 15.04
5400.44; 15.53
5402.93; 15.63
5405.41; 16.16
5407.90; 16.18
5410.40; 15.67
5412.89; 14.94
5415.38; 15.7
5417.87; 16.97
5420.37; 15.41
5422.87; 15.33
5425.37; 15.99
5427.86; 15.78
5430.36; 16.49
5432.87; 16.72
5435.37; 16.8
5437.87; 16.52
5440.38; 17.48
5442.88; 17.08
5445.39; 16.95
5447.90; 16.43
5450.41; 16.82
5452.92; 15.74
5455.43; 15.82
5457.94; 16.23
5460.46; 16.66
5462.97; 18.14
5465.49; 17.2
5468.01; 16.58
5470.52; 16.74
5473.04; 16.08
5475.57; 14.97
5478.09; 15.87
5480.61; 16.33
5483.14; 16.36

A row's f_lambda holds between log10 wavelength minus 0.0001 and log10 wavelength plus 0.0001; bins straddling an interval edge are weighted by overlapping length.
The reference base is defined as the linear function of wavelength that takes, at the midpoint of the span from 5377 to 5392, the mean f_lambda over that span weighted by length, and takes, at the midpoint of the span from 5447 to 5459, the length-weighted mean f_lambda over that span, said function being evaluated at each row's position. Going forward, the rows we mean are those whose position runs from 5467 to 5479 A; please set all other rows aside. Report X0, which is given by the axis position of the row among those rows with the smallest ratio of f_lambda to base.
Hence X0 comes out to 5475.57 A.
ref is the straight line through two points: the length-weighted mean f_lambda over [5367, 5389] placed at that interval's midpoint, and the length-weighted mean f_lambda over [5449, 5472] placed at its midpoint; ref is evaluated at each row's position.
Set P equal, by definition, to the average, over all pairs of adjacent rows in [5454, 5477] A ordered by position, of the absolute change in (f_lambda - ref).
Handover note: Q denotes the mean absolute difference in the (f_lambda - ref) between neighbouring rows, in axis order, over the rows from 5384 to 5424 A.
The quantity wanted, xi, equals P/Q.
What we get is 1.0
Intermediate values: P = 0.73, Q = 0.76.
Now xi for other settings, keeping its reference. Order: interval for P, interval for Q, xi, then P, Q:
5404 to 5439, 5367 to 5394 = 0.7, 0.55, 0.83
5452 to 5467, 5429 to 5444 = 1.7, 0.69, 0.40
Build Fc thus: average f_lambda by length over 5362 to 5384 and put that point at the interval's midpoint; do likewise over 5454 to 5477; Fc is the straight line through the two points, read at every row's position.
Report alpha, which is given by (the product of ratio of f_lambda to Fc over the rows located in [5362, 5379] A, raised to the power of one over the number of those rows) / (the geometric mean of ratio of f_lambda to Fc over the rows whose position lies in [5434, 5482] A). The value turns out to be 0.97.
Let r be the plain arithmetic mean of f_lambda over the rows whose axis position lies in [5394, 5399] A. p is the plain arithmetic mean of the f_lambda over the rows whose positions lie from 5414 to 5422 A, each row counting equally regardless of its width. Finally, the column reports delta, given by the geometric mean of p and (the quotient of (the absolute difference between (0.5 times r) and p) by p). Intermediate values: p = 16.0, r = 15.8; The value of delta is 2.85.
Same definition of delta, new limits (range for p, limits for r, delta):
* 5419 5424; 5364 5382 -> 2.59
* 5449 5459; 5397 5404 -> 2.91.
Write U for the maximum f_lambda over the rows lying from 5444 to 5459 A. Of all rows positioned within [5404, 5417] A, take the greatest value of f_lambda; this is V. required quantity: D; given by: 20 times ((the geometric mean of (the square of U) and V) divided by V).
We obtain 84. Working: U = 16.95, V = 16.18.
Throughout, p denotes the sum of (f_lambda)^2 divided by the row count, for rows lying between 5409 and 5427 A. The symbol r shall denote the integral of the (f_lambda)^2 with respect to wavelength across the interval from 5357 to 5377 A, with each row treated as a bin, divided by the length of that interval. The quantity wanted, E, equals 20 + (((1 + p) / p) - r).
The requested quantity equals -275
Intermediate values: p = 247.3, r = 296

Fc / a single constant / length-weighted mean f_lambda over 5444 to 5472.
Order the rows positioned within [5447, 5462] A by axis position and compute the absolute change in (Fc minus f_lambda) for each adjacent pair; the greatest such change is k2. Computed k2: 1.1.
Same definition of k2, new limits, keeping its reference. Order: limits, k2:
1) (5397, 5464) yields 1.6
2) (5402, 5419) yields 1.3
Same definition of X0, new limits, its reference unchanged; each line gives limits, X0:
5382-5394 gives 5390.50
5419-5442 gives 5422.87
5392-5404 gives 5397.95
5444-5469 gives 5452.92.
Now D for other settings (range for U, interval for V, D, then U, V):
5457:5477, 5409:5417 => 92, 18.14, 15.7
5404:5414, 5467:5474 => 79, 16.18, 16.74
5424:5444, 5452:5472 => 82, 17.48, 18.14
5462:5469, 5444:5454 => 88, 18.14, 16.95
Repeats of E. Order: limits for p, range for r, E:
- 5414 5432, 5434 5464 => -259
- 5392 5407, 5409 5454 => -244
